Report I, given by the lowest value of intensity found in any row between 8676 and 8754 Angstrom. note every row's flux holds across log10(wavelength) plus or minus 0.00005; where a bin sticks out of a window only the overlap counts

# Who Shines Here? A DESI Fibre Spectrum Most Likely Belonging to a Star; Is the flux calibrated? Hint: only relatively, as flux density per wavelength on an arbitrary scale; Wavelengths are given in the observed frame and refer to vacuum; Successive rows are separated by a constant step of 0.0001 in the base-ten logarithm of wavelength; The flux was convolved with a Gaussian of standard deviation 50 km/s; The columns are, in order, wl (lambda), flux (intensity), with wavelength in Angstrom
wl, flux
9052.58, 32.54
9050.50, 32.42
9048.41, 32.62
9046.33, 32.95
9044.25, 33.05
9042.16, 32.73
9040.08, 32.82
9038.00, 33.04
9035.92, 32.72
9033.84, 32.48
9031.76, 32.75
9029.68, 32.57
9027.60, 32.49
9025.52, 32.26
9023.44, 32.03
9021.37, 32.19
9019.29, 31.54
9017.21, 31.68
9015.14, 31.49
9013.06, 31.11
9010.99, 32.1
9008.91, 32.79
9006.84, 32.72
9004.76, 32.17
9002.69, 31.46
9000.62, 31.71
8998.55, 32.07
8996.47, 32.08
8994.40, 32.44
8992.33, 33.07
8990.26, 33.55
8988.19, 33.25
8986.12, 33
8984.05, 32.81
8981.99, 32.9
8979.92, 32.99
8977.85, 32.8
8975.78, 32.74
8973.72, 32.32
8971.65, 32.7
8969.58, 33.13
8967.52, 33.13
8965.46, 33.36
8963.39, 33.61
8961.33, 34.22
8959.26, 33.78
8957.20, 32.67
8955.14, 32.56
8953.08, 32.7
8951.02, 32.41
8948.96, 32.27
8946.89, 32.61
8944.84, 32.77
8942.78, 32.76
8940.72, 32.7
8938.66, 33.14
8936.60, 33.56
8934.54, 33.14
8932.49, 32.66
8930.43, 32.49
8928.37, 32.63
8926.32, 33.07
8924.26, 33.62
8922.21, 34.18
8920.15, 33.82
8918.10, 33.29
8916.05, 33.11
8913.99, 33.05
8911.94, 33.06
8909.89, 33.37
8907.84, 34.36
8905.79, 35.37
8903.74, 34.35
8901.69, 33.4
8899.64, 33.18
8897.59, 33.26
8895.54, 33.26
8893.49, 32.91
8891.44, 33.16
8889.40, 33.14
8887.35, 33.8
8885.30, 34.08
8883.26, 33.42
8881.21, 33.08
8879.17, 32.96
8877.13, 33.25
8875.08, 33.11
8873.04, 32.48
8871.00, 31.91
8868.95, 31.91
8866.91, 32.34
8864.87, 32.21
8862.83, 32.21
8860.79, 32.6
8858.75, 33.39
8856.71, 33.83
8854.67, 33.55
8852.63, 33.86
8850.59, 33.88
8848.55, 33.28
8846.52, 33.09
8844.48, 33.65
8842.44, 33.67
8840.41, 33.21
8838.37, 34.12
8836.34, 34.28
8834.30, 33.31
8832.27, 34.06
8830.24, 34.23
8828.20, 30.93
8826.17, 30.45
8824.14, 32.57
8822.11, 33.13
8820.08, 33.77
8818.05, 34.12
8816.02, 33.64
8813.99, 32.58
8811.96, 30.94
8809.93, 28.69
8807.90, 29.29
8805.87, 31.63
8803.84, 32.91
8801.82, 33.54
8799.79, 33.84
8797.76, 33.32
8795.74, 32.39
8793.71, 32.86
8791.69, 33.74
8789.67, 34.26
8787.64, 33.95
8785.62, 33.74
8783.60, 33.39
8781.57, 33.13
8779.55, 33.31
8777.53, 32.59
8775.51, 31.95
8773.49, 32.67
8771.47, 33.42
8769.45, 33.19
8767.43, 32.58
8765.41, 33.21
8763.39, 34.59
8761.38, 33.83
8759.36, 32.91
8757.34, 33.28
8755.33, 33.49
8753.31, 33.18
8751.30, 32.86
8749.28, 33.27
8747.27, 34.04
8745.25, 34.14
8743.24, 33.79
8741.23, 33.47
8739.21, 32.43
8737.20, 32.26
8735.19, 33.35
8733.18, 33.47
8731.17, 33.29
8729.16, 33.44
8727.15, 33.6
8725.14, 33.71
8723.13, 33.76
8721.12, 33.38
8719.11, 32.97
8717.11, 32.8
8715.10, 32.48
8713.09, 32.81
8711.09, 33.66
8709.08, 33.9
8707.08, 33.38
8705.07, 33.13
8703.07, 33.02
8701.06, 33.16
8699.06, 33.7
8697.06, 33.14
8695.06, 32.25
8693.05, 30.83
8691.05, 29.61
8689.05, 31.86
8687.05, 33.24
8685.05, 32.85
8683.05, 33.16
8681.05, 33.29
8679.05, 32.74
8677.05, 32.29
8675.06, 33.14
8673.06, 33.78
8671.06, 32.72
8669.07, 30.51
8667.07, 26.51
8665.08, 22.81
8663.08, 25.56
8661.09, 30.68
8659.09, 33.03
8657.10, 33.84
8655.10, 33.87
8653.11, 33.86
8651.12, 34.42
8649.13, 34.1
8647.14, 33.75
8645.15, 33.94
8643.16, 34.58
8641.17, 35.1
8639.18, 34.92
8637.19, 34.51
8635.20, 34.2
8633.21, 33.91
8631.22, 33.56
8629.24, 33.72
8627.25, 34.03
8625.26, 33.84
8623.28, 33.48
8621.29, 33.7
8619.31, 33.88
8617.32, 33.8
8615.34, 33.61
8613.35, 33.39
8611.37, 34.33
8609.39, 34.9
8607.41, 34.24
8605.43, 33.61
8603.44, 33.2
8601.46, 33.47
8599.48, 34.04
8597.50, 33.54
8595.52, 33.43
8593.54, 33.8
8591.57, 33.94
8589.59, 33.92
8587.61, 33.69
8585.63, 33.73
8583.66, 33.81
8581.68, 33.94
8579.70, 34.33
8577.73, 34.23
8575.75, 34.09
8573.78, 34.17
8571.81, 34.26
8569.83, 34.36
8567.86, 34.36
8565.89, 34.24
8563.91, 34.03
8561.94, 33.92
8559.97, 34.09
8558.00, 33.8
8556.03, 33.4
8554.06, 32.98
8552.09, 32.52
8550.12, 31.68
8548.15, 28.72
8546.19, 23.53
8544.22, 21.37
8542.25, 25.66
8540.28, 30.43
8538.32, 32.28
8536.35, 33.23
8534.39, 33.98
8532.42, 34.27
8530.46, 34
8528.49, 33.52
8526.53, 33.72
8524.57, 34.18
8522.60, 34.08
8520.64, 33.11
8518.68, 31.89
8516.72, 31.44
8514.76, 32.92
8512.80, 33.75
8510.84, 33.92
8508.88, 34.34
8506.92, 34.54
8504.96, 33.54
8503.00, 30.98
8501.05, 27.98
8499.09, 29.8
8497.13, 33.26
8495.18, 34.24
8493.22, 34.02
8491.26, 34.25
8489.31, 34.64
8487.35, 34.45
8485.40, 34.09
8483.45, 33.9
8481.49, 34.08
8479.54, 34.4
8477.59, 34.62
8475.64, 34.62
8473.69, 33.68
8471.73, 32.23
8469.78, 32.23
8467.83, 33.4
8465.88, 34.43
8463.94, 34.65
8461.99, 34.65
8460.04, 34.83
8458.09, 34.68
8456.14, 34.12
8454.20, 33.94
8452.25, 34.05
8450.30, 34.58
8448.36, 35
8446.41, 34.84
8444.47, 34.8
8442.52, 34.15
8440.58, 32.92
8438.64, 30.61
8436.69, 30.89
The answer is 29.61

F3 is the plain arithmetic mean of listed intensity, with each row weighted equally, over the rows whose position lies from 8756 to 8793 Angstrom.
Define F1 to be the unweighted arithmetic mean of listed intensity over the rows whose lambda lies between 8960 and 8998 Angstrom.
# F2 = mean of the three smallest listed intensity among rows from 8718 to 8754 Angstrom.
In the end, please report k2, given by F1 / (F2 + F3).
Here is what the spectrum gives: 0.501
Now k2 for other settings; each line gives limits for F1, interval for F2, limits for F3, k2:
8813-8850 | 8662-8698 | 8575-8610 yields 0.565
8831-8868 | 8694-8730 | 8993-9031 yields 0.517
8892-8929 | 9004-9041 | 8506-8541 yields 0.518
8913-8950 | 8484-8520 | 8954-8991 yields 0.527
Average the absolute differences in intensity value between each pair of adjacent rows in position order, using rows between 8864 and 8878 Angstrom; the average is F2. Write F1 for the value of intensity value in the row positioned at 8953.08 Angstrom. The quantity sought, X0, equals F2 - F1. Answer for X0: -32.4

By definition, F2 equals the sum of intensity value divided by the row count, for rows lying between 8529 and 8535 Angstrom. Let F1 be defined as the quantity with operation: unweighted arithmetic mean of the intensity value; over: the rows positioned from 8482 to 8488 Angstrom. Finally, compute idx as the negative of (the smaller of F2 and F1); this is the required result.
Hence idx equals -34.1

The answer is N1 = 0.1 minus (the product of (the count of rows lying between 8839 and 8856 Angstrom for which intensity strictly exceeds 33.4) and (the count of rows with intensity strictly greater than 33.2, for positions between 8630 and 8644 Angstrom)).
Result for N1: -35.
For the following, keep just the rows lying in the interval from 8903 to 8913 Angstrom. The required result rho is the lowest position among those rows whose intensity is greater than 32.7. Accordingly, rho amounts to 8903.74 Angstrom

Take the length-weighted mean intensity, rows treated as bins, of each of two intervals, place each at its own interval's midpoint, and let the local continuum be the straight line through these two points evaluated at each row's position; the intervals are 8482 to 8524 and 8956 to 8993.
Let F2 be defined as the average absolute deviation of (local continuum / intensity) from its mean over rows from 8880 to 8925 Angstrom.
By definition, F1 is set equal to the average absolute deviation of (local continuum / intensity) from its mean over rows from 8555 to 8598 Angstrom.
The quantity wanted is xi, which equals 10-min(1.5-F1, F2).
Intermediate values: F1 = 0.007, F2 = 0.013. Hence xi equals 9.99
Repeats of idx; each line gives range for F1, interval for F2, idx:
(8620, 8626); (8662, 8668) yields -25.0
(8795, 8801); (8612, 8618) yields -33.2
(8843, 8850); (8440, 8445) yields -33.3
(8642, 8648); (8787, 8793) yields -34.0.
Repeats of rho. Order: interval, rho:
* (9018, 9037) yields 9031.76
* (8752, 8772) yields 8753.31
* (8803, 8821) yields 8803.84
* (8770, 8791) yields 8771.47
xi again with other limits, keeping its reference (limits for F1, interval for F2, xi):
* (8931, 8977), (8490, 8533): 9.96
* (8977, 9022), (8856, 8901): 9.99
